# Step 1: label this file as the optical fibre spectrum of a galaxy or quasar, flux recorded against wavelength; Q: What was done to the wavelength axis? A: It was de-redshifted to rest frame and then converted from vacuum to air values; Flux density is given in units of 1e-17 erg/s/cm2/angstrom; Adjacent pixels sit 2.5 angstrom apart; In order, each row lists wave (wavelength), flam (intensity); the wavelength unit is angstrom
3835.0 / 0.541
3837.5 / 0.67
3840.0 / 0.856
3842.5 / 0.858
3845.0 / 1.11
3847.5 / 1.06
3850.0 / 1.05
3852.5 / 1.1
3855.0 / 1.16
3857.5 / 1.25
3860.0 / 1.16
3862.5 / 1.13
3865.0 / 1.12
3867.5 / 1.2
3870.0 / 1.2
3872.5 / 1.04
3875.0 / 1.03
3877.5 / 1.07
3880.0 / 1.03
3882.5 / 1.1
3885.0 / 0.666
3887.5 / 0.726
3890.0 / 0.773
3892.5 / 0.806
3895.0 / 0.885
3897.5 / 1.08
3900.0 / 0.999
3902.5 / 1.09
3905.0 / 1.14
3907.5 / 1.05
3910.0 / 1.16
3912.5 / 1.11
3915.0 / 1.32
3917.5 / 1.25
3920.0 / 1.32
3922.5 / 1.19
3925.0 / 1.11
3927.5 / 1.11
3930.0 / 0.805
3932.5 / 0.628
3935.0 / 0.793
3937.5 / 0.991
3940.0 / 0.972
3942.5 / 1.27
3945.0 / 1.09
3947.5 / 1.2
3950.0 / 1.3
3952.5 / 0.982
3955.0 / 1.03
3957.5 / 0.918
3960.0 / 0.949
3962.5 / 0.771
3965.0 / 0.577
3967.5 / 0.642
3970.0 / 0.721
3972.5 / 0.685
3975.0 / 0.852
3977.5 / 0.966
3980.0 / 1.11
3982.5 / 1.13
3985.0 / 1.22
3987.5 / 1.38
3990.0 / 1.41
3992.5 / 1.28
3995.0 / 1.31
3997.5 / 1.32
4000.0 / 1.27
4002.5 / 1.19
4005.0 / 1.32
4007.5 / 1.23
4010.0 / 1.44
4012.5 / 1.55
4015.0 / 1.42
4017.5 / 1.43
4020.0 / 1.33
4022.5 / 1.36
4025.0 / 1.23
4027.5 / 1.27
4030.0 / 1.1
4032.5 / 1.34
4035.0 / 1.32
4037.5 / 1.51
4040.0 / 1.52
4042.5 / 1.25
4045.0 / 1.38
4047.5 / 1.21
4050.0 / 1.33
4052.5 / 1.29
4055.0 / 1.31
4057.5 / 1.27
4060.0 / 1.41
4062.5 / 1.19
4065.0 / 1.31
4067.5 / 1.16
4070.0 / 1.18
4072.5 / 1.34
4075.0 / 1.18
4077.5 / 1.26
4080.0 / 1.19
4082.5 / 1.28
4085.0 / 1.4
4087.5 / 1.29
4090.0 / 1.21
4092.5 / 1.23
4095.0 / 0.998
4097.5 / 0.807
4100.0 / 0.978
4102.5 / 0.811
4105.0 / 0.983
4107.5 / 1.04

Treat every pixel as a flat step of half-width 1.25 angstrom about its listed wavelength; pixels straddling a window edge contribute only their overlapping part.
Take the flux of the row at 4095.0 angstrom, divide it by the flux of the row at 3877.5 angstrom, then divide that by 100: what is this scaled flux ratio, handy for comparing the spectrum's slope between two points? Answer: 0.0093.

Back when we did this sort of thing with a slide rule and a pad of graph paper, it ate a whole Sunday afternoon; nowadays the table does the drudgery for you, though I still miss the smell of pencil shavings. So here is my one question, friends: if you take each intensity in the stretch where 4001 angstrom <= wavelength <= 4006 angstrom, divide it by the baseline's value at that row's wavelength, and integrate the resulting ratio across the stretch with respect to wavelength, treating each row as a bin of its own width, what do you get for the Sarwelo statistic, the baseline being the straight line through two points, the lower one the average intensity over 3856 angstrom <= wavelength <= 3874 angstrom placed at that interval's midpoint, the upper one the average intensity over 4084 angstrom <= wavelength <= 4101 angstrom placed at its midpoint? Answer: 5.50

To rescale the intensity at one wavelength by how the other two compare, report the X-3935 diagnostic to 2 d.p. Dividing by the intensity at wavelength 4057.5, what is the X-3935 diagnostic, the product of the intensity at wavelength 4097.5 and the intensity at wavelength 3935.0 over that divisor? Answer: 0.50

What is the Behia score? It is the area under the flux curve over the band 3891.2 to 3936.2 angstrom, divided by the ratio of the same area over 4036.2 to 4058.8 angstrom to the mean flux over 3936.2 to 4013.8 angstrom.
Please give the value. 1.7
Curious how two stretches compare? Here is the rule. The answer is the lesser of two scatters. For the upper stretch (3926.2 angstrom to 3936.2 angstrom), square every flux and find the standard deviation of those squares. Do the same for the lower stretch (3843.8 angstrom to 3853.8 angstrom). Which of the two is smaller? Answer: 0.06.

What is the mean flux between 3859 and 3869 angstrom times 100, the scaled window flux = 115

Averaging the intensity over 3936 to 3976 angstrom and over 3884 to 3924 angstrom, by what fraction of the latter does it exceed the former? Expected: 0.10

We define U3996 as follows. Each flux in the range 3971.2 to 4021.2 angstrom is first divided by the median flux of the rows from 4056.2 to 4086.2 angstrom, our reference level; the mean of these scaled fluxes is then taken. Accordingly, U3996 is 0.98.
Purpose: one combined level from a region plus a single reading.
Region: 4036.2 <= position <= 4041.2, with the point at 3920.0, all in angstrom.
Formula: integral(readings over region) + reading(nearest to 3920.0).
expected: 8.9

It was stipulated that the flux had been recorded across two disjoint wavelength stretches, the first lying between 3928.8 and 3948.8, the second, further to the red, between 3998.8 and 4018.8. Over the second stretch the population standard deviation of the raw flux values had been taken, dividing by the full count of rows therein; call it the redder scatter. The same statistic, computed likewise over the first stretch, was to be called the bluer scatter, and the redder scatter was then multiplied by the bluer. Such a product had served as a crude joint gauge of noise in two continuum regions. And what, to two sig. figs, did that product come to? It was 0.024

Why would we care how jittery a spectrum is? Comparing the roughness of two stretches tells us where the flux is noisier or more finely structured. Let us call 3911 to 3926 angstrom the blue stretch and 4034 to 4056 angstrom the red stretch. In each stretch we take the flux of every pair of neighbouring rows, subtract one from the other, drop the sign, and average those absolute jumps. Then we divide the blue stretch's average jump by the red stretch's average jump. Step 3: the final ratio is 0.94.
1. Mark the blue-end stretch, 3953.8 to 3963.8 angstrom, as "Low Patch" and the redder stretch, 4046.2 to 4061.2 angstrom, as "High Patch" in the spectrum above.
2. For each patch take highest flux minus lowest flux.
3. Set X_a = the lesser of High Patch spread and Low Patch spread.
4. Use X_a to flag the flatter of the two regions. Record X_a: 0.20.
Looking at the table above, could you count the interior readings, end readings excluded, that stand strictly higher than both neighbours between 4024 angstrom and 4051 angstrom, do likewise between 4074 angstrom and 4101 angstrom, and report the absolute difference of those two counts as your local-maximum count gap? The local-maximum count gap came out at 1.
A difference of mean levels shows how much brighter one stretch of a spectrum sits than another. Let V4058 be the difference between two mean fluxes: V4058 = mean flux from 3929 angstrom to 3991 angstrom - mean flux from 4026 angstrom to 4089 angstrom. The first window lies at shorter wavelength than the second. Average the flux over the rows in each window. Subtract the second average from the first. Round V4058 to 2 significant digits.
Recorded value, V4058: -0.32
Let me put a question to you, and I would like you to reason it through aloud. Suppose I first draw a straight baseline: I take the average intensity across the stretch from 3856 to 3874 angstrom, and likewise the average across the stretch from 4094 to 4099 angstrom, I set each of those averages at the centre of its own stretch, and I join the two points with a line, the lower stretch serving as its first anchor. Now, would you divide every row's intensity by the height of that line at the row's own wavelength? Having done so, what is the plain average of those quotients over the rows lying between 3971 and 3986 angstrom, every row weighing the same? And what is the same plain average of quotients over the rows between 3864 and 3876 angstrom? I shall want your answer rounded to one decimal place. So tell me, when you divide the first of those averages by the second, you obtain 1.0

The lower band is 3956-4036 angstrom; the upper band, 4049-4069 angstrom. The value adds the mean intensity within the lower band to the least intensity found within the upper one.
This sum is 2.32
